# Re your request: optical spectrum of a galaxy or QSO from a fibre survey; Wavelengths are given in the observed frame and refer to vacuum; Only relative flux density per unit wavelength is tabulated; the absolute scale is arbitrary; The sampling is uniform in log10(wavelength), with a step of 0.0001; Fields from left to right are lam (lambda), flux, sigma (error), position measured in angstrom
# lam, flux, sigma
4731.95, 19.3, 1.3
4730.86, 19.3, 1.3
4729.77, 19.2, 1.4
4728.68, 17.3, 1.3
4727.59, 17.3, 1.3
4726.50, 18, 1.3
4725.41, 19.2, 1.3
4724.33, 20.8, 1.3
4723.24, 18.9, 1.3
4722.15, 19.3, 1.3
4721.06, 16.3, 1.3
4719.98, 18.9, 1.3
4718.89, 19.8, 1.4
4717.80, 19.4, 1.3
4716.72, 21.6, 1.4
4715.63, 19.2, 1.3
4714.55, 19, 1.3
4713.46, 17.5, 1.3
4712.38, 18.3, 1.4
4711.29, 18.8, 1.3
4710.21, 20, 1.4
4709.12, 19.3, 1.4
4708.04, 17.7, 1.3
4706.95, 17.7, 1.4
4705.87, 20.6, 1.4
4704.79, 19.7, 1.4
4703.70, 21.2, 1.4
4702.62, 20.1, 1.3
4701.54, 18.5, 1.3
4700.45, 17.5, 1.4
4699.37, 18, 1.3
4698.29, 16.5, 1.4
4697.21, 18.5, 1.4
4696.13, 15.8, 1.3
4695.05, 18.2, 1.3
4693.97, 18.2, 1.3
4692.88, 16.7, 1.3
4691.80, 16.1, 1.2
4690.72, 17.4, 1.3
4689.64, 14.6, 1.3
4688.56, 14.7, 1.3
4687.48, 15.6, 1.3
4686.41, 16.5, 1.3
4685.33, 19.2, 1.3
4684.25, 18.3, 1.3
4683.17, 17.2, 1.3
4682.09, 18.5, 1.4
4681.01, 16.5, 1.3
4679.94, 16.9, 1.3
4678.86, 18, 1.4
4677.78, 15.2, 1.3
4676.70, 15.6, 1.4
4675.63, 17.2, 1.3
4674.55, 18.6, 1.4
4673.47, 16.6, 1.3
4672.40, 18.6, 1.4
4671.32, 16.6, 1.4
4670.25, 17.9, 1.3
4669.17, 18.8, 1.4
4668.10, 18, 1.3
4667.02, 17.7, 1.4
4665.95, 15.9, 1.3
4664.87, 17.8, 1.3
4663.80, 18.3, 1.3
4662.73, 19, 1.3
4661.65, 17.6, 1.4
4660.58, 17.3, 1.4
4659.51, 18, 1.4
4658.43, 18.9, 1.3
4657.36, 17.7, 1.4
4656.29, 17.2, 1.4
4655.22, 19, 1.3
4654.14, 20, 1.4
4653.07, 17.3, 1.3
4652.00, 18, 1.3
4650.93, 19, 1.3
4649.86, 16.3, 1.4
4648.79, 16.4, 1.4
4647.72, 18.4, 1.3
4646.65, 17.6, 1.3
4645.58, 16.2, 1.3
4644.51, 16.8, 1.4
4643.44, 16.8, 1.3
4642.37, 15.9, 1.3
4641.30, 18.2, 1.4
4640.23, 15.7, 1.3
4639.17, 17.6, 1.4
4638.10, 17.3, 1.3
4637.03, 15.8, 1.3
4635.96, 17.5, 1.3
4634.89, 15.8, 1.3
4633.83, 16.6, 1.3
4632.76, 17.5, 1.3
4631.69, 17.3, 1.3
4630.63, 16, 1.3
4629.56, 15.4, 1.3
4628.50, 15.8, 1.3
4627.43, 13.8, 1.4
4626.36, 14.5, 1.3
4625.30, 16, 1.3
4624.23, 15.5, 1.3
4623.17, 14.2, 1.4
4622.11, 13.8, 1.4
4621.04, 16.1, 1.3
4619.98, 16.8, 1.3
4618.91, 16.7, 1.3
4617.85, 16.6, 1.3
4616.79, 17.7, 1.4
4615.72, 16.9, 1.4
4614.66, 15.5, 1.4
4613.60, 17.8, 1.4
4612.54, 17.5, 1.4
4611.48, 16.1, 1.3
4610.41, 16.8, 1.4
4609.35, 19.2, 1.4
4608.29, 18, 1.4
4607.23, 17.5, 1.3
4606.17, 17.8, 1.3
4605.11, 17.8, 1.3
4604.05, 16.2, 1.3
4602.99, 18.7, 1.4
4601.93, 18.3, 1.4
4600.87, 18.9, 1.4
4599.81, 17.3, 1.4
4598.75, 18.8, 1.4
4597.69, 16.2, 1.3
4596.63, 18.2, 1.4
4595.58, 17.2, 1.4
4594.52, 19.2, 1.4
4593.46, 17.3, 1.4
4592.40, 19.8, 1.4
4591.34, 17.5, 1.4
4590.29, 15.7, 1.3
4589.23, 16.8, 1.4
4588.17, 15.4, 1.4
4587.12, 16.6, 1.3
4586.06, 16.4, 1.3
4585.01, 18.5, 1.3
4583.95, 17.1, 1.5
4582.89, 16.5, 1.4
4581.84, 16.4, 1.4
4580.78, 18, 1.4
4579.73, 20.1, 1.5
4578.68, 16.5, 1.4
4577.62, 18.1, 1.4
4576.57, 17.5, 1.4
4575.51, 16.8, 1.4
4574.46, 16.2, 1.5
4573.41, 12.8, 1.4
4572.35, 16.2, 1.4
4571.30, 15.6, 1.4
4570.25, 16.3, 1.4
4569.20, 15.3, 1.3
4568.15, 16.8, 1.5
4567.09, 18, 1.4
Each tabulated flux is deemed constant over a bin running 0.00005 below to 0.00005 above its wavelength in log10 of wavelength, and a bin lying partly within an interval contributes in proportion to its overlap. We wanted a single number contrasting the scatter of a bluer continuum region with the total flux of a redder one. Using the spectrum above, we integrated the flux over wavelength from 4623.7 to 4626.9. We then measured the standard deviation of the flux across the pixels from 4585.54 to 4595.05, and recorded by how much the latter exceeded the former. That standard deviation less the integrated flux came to -48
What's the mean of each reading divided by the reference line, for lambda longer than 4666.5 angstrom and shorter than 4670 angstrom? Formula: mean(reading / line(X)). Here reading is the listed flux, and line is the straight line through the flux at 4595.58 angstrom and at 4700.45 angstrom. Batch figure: 1.04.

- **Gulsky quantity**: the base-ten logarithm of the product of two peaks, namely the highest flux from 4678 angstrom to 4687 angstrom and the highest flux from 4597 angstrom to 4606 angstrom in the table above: 2.56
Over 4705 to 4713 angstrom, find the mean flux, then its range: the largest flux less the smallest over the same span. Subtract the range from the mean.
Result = 16.0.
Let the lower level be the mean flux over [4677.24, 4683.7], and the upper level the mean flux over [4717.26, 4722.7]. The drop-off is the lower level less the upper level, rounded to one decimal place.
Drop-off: -1.7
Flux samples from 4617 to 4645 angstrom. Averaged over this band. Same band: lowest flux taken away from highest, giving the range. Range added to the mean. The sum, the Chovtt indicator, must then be 20.6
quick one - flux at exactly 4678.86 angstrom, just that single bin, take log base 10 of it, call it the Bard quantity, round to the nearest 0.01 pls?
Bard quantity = 1.26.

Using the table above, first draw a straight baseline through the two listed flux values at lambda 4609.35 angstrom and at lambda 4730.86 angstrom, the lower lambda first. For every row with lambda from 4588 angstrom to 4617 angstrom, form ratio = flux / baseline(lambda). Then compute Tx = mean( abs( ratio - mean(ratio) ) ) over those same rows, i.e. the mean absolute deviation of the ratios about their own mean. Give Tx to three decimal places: 0.047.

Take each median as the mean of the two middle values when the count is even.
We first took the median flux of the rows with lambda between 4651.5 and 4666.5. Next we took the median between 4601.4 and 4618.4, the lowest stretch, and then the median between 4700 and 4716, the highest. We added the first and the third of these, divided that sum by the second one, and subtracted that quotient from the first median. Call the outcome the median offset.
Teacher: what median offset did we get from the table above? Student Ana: 15.8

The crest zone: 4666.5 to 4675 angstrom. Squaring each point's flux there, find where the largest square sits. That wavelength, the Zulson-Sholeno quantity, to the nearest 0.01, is 4669.17 angstrom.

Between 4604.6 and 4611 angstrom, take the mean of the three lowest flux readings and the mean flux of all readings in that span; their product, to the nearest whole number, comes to 310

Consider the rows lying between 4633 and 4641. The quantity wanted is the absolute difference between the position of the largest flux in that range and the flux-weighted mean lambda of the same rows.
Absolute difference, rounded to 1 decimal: 2.1 angstrom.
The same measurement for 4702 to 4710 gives 2.1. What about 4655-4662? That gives 3.2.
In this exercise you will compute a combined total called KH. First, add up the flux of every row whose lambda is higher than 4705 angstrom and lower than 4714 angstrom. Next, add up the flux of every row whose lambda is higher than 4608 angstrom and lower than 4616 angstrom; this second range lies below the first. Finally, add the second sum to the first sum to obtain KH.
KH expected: 288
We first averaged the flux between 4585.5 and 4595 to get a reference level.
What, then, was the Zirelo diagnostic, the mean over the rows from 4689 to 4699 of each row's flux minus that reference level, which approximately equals -0.30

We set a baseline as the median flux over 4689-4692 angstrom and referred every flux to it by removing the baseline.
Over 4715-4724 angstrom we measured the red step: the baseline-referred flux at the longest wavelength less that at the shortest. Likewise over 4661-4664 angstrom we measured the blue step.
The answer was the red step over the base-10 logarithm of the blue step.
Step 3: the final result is 2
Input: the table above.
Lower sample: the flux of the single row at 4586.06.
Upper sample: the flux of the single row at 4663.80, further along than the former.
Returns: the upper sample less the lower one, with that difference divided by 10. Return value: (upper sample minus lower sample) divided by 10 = 0.19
